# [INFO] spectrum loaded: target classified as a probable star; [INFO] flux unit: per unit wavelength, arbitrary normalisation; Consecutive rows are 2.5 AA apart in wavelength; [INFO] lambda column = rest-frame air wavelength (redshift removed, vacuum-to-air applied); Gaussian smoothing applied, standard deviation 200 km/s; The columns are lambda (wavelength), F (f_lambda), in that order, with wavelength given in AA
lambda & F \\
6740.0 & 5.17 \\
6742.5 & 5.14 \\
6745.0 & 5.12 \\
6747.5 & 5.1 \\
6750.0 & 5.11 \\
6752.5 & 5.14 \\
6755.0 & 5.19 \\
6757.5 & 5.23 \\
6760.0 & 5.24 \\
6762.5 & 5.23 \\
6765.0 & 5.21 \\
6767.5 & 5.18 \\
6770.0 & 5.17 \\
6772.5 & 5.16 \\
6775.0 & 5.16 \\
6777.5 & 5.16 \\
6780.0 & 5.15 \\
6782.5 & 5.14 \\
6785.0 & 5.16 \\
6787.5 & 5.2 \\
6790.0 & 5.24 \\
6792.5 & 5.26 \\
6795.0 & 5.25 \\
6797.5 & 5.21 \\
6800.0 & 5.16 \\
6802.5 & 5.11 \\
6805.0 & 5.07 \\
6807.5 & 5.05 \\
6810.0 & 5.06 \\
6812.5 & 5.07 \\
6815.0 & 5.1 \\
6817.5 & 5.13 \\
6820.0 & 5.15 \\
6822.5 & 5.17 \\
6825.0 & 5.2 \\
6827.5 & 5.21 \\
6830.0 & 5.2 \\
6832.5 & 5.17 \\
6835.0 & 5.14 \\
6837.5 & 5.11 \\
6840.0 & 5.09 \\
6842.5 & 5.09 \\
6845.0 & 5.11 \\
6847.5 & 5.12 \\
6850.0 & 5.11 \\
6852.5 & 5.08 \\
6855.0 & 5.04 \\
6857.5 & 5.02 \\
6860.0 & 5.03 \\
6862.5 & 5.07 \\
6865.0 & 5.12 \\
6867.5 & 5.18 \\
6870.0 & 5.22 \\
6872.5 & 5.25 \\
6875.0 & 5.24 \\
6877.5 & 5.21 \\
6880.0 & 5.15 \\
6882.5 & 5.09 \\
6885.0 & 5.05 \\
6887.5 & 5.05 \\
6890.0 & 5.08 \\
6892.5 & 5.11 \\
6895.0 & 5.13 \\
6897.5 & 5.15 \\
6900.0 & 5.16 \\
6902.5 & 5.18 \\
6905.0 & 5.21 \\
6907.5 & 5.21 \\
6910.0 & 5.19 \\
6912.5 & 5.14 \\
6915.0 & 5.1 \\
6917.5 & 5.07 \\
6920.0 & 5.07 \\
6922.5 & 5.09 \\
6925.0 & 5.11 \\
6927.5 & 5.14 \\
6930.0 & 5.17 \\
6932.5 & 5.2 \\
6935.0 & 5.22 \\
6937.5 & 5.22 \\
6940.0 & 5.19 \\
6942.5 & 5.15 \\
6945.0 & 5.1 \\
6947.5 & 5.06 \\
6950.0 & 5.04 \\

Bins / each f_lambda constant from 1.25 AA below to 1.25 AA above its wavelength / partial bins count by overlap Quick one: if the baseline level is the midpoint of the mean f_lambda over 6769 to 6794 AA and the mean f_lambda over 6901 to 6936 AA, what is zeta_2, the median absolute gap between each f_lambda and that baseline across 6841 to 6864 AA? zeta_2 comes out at 0.085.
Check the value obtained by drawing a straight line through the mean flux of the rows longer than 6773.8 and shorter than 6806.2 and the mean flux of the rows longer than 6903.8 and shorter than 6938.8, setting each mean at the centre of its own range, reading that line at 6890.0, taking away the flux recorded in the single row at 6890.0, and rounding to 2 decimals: 0.08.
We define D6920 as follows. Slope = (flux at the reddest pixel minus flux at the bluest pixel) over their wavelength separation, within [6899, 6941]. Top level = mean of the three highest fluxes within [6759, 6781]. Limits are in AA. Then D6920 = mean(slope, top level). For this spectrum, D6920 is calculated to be 2.61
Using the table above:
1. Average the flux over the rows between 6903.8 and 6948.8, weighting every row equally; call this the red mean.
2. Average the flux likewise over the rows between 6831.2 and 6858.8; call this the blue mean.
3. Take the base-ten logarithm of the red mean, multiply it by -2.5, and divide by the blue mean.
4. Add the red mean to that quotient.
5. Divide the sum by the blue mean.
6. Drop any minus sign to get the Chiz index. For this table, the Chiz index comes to 0.941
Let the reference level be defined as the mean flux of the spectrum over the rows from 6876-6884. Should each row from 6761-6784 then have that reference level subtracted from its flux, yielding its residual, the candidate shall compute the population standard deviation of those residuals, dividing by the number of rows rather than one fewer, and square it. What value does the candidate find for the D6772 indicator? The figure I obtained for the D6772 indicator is 0.0008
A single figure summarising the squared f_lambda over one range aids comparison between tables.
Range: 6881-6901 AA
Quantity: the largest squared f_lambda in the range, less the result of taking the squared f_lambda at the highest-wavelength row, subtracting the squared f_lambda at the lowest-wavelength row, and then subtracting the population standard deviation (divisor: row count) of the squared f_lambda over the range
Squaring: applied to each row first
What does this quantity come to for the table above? 26.3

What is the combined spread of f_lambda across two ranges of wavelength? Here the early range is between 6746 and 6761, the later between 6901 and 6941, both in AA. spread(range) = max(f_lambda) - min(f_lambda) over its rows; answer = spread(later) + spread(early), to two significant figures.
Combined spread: 0.29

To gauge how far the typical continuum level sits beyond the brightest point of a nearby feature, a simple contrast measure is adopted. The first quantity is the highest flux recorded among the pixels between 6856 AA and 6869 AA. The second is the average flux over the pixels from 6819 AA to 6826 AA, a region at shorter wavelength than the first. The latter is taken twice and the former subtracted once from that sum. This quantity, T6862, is 5.17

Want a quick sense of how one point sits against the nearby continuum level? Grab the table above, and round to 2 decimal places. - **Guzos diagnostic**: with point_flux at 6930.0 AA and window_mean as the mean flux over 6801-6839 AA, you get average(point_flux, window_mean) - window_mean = 0.02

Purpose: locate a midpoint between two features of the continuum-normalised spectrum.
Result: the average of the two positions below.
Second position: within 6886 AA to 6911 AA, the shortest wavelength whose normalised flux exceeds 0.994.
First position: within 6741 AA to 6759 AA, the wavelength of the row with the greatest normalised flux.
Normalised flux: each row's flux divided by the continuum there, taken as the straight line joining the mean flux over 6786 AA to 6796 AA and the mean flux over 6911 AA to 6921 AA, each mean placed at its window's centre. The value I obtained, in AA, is 6825.0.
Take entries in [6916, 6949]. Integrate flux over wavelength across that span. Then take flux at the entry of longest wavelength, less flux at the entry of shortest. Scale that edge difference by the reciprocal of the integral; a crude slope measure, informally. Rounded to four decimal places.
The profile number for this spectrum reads -0.0001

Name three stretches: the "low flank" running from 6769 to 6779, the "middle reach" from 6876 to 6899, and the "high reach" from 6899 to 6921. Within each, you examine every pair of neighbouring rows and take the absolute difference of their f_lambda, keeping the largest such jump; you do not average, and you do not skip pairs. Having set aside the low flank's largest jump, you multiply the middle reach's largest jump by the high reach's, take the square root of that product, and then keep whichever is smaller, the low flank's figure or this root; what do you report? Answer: 0.010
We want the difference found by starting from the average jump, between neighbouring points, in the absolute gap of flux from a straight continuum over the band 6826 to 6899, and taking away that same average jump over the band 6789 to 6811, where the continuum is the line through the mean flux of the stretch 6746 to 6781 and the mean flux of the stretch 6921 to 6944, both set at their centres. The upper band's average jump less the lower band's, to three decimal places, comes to -0.001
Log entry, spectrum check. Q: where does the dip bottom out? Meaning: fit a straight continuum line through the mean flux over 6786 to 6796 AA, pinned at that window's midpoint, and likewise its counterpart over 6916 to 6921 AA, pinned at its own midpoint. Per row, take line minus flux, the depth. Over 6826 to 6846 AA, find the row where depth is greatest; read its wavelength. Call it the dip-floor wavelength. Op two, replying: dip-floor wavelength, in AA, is 6840.0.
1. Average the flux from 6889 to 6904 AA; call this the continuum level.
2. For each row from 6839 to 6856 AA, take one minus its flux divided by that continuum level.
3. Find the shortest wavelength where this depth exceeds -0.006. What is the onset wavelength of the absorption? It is 6840.0 AA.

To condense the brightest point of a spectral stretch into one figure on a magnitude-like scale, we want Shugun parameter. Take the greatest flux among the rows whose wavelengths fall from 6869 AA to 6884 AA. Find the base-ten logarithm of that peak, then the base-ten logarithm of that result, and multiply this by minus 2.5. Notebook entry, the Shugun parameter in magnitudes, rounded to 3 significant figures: 0.356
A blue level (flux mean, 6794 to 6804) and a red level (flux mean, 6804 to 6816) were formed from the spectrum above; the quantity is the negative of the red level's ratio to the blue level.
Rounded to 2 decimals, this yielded -0.98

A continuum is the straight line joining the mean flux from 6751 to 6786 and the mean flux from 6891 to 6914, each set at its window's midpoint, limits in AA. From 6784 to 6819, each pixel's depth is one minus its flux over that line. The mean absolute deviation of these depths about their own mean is 0.012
